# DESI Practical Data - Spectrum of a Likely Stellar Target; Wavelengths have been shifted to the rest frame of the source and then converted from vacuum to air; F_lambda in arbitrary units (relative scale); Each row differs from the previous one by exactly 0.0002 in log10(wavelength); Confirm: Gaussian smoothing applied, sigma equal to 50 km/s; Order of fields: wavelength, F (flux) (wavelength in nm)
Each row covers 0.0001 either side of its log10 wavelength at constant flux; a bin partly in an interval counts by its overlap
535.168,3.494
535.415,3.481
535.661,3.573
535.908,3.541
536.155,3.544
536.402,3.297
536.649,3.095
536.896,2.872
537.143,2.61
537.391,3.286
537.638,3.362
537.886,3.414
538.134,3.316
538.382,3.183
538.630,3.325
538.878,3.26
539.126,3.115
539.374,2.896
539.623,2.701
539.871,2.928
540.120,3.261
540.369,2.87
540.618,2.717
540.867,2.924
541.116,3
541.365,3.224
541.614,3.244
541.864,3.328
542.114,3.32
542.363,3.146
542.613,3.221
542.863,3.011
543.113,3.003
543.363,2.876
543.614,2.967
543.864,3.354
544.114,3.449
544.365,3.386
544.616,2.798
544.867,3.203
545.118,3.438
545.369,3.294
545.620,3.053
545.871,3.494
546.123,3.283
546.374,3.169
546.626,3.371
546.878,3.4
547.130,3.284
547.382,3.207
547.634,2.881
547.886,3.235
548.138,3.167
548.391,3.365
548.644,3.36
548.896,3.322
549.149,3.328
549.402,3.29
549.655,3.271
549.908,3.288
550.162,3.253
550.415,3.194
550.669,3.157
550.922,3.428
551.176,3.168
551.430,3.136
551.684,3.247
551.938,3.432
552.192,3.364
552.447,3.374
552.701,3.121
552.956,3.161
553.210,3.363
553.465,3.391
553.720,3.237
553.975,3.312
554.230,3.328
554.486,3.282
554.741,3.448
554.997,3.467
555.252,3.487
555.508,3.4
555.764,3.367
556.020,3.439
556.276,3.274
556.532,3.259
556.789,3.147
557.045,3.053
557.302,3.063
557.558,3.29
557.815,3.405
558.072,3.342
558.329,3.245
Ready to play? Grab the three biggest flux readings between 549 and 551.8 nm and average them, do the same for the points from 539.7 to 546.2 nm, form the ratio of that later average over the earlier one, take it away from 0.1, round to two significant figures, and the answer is -0.87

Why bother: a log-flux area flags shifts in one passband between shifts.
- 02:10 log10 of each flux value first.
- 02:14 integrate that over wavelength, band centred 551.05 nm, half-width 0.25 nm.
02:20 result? 0.3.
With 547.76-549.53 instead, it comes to 0.9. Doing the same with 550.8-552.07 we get 0.7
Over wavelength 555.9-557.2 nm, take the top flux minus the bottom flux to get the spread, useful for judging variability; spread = 0.4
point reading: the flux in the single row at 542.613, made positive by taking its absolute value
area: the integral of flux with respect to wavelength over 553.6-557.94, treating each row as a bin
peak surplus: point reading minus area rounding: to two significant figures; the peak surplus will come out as -11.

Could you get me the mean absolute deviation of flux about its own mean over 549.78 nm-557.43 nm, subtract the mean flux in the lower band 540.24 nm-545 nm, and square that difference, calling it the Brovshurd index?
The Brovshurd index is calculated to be 9.0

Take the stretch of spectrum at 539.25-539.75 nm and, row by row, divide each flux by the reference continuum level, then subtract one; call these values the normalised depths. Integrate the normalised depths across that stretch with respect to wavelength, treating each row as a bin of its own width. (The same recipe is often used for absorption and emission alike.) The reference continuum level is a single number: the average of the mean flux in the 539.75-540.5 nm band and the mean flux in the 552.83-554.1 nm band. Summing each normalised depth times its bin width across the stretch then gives -0.056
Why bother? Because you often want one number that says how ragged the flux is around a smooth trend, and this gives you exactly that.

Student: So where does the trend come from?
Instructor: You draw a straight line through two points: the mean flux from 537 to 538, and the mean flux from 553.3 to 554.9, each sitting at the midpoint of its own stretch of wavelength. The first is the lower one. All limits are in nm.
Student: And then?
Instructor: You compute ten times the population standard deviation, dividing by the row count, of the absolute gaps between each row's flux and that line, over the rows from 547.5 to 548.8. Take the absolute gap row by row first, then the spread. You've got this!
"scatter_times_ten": 1.3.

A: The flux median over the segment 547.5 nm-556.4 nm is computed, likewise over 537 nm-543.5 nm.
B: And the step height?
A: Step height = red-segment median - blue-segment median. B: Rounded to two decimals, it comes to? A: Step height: 0.15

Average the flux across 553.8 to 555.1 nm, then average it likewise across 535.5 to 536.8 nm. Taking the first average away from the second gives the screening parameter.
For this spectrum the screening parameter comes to 0.04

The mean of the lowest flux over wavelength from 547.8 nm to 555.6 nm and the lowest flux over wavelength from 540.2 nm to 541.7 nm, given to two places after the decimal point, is 2.92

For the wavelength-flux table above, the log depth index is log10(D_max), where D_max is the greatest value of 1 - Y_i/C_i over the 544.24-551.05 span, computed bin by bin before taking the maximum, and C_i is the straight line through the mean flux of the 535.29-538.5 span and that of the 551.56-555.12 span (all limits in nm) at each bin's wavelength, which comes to -0.82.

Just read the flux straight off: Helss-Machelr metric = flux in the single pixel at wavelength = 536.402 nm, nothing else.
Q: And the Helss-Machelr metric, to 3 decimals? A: 3.297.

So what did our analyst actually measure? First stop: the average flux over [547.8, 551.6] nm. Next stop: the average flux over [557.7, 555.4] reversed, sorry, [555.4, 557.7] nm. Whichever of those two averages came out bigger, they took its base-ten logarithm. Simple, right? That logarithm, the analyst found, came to 0.514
